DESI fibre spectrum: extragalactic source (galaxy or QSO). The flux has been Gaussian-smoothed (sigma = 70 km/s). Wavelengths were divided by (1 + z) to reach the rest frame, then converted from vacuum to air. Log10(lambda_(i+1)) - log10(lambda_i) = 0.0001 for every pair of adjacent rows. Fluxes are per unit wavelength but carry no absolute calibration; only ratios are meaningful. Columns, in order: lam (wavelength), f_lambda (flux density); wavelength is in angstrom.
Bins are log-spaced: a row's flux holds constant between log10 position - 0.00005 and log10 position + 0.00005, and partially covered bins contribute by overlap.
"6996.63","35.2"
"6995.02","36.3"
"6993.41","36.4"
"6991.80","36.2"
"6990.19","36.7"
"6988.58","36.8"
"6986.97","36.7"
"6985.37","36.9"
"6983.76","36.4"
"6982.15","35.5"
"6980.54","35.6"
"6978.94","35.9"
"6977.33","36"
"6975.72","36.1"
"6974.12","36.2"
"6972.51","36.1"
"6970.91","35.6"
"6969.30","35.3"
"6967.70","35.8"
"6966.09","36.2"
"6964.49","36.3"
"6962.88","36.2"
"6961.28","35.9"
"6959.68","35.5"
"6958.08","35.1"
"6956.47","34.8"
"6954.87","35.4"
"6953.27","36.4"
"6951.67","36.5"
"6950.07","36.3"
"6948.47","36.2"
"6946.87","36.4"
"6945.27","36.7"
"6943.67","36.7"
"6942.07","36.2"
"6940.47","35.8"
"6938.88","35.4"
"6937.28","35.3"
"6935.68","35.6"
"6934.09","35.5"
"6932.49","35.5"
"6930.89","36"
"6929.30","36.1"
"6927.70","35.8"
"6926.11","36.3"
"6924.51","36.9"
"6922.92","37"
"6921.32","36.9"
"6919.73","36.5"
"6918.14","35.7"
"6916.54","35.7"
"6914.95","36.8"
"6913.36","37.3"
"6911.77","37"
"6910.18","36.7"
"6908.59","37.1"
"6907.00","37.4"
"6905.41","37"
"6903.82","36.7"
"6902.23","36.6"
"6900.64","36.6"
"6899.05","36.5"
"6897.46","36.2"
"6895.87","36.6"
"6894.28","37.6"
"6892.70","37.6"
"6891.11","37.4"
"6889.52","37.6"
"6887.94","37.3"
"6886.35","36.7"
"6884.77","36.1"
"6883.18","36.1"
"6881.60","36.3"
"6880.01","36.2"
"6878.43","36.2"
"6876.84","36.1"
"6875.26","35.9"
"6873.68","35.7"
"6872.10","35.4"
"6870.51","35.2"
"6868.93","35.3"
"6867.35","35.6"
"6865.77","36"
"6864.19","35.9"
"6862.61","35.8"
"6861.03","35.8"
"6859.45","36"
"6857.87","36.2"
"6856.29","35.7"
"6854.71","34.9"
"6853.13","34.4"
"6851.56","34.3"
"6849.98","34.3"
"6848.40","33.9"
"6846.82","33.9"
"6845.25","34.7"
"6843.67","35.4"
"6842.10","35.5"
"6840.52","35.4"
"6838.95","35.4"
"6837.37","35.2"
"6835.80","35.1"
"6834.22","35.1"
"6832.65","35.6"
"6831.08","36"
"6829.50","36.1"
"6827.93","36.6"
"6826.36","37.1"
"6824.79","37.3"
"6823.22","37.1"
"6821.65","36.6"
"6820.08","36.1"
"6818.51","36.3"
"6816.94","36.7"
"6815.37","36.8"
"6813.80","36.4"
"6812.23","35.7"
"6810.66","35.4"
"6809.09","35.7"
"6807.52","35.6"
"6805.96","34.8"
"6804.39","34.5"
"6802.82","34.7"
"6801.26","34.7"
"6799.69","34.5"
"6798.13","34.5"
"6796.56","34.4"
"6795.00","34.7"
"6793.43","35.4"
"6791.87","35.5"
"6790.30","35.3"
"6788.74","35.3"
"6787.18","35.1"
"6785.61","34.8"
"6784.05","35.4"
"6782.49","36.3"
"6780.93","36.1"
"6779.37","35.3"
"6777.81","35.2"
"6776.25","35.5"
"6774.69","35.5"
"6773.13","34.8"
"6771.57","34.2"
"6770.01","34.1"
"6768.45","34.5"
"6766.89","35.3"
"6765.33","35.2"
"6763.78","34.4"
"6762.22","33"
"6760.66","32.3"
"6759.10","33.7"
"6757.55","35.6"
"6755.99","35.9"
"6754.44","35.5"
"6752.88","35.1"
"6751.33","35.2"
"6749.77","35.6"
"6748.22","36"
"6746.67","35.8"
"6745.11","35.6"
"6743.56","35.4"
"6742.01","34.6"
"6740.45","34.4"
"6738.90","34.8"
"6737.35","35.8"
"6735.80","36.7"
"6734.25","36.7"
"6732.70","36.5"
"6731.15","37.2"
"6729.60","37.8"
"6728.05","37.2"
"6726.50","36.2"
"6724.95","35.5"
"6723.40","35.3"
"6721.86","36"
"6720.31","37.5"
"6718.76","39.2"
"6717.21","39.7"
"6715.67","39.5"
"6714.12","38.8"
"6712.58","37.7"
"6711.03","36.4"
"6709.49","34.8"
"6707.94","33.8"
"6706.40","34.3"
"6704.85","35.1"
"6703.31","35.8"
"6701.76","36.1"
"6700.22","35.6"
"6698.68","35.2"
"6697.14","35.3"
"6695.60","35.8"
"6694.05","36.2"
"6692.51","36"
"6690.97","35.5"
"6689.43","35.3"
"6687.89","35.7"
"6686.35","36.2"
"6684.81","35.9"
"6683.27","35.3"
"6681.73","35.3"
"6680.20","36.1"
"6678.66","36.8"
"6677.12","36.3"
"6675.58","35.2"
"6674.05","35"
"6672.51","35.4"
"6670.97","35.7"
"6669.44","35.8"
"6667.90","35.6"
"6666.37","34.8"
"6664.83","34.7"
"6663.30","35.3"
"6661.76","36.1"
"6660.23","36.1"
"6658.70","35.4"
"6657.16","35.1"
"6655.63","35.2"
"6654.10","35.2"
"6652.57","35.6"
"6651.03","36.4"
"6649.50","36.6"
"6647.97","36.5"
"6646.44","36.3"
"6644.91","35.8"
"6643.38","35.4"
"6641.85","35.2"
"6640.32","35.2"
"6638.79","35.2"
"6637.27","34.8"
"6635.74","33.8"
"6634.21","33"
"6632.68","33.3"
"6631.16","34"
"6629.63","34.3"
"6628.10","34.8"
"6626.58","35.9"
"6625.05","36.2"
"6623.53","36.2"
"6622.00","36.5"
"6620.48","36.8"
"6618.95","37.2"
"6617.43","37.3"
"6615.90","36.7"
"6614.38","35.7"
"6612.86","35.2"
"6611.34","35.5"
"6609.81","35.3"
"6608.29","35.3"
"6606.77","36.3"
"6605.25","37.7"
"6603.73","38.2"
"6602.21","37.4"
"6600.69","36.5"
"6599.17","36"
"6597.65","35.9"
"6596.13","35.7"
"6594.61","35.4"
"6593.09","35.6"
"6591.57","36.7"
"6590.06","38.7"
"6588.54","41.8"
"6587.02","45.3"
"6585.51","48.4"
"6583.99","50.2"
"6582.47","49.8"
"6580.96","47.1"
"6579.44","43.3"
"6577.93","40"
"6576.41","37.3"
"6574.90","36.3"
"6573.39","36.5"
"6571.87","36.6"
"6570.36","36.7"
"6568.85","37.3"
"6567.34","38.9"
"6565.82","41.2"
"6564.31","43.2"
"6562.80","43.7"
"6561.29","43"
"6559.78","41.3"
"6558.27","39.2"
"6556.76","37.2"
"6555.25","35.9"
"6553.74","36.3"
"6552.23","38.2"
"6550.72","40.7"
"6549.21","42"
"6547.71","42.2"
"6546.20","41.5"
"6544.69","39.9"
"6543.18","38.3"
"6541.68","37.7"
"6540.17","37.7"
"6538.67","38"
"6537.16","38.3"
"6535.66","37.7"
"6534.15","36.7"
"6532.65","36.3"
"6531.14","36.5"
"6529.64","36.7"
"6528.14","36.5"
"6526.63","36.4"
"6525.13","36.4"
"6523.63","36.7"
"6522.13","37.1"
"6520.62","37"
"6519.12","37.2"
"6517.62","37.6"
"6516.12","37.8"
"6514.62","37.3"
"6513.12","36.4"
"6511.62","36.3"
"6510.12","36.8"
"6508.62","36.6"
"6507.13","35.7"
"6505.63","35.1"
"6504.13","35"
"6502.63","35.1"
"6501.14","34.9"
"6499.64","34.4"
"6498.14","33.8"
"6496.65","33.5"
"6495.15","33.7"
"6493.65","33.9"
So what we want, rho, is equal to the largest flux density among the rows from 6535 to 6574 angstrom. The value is 43.7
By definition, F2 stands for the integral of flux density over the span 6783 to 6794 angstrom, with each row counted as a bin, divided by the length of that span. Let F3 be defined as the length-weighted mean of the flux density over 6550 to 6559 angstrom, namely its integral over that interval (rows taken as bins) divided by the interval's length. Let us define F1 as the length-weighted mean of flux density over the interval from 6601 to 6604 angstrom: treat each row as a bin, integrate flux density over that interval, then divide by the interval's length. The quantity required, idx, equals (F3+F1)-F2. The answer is 40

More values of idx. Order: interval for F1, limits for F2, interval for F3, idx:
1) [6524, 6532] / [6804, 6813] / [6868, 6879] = 37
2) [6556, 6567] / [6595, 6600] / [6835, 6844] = 41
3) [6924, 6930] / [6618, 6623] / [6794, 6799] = 34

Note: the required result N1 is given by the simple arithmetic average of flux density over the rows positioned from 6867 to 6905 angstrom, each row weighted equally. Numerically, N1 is 36.4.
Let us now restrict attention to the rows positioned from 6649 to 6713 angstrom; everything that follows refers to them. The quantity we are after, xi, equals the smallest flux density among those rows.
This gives 33.8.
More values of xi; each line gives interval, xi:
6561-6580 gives 36.3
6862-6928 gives 35.2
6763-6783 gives 34.1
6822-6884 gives 33.9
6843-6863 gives 33.9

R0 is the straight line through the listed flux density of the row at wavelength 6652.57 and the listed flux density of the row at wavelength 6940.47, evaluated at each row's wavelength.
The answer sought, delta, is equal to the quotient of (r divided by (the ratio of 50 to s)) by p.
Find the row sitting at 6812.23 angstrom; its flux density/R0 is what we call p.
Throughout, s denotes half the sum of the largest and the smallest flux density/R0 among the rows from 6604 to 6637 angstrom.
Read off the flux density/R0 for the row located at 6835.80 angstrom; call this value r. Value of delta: 0.0195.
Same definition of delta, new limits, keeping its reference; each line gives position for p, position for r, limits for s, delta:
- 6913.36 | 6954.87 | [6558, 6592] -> 0.0231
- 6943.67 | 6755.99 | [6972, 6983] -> 0.0196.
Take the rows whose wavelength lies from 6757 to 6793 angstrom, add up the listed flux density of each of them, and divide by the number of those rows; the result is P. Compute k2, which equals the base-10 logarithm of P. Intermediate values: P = 34.9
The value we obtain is 1.543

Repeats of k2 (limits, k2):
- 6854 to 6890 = 1.556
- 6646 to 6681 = 1.553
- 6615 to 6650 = 1.550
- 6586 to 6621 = 1.569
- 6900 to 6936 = 1.562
